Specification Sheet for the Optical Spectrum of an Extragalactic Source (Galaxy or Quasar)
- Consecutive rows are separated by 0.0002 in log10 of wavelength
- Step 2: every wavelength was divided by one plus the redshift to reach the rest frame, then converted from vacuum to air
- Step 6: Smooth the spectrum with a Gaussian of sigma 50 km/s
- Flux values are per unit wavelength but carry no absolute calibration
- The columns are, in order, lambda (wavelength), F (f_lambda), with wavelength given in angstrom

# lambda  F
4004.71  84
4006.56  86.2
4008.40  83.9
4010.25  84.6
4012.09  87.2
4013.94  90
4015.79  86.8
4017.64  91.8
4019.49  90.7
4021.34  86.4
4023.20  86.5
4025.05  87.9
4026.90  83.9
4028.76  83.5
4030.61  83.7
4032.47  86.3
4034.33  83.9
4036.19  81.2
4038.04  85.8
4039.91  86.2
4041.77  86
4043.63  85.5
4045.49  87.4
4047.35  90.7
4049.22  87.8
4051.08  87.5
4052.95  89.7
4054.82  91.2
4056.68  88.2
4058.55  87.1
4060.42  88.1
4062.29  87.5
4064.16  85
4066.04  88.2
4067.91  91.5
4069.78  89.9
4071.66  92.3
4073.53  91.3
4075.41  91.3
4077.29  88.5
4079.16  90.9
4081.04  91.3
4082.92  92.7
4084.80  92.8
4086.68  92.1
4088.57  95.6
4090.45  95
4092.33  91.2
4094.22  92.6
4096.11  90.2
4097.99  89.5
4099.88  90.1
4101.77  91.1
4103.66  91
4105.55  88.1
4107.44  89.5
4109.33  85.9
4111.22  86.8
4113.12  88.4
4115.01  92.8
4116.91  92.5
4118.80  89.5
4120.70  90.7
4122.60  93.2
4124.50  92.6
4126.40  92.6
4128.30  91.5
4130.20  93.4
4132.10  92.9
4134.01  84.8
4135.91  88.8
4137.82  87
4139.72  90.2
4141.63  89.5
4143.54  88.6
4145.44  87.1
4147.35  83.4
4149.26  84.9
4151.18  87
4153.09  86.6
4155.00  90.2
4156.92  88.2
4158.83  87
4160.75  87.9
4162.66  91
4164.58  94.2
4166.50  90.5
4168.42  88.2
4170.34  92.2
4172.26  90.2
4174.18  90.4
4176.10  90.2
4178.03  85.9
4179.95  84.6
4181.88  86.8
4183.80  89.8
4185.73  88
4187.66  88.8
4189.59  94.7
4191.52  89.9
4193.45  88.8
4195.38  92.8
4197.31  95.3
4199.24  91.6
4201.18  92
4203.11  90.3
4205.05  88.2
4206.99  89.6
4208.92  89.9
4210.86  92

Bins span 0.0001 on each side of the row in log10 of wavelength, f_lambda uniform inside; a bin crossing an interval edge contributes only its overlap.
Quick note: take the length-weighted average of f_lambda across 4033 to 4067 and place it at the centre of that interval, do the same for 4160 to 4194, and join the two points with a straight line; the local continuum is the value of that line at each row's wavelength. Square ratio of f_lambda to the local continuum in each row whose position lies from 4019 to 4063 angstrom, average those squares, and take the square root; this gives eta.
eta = 0.999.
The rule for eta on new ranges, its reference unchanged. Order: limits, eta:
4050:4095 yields 1.034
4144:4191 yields 0.992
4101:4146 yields 1.016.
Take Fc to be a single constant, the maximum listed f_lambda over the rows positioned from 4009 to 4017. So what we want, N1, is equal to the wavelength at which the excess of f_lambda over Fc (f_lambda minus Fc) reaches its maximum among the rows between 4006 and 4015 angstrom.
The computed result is 4013.94 angstrom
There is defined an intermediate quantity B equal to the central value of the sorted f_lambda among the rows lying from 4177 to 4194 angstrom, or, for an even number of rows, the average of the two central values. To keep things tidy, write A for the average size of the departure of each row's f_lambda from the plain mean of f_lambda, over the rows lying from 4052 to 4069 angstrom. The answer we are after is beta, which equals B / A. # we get 58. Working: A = 1.53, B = 88.8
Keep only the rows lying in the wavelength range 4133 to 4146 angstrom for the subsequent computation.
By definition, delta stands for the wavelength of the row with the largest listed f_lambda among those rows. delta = 4139.72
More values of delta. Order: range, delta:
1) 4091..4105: 4094.22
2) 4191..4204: 4197.31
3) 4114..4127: 4122.60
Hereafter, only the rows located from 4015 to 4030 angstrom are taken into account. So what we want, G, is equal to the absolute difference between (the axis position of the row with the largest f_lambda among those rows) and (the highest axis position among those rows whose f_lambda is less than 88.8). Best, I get 11.1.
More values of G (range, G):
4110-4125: 9.5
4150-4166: 3.8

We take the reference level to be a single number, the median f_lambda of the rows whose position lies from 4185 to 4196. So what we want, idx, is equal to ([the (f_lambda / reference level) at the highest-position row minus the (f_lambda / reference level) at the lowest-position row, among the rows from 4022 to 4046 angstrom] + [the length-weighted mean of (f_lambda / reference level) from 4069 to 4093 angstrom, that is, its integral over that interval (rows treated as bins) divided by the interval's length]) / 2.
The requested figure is 0.520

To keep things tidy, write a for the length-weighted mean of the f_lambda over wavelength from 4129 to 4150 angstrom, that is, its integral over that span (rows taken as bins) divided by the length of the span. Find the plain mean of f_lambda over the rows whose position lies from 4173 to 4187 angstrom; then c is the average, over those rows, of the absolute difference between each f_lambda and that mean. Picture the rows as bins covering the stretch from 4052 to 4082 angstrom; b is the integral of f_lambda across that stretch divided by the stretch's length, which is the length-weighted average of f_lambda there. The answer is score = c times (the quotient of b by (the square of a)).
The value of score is 0.022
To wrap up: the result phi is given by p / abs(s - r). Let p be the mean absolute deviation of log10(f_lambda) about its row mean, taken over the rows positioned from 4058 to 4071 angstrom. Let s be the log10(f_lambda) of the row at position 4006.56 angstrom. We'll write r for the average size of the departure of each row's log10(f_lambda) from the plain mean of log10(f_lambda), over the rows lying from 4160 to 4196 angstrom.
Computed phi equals 0.0037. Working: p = 0.0071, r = 0.0096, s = 1.94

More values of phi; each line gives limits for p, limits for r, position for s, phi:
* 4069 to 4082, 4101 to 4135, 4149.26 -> 0.0023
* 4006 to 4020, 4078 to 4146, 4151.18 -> 0.0061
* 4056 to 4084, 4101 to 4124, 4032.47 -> 0.0049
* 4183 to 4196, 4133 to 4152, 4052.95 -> 0.0047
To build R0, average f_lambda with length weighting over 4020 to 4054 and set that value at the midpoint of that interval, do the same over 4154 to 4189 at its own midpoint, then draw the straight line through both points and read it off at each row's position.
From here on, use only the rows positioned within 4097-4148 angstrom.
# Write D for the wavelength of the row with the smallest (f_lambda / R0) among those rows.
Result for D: 4147.35 angstrom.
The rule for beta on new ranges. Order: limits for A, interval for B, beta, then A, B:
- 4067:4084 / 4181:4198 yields 103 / 0.87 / 89.8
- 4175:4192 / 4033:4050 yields 40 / 2.15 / 86.0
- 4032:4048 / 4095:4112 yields 56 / 1.59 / 89.5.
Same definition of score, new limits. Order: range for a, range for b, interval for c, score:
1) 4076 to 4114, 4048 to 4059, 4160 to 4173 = 0.017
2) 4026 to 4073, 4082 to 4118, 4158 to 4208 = 0.024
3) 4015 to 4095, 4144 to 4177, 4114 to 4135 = 0.019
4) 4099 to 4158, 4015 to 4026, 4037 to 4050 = 0.015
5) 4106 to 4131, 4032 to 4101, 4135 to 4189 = 0.020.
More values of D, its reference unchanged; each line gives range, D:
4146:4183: 4147.35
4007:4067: 4036.19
